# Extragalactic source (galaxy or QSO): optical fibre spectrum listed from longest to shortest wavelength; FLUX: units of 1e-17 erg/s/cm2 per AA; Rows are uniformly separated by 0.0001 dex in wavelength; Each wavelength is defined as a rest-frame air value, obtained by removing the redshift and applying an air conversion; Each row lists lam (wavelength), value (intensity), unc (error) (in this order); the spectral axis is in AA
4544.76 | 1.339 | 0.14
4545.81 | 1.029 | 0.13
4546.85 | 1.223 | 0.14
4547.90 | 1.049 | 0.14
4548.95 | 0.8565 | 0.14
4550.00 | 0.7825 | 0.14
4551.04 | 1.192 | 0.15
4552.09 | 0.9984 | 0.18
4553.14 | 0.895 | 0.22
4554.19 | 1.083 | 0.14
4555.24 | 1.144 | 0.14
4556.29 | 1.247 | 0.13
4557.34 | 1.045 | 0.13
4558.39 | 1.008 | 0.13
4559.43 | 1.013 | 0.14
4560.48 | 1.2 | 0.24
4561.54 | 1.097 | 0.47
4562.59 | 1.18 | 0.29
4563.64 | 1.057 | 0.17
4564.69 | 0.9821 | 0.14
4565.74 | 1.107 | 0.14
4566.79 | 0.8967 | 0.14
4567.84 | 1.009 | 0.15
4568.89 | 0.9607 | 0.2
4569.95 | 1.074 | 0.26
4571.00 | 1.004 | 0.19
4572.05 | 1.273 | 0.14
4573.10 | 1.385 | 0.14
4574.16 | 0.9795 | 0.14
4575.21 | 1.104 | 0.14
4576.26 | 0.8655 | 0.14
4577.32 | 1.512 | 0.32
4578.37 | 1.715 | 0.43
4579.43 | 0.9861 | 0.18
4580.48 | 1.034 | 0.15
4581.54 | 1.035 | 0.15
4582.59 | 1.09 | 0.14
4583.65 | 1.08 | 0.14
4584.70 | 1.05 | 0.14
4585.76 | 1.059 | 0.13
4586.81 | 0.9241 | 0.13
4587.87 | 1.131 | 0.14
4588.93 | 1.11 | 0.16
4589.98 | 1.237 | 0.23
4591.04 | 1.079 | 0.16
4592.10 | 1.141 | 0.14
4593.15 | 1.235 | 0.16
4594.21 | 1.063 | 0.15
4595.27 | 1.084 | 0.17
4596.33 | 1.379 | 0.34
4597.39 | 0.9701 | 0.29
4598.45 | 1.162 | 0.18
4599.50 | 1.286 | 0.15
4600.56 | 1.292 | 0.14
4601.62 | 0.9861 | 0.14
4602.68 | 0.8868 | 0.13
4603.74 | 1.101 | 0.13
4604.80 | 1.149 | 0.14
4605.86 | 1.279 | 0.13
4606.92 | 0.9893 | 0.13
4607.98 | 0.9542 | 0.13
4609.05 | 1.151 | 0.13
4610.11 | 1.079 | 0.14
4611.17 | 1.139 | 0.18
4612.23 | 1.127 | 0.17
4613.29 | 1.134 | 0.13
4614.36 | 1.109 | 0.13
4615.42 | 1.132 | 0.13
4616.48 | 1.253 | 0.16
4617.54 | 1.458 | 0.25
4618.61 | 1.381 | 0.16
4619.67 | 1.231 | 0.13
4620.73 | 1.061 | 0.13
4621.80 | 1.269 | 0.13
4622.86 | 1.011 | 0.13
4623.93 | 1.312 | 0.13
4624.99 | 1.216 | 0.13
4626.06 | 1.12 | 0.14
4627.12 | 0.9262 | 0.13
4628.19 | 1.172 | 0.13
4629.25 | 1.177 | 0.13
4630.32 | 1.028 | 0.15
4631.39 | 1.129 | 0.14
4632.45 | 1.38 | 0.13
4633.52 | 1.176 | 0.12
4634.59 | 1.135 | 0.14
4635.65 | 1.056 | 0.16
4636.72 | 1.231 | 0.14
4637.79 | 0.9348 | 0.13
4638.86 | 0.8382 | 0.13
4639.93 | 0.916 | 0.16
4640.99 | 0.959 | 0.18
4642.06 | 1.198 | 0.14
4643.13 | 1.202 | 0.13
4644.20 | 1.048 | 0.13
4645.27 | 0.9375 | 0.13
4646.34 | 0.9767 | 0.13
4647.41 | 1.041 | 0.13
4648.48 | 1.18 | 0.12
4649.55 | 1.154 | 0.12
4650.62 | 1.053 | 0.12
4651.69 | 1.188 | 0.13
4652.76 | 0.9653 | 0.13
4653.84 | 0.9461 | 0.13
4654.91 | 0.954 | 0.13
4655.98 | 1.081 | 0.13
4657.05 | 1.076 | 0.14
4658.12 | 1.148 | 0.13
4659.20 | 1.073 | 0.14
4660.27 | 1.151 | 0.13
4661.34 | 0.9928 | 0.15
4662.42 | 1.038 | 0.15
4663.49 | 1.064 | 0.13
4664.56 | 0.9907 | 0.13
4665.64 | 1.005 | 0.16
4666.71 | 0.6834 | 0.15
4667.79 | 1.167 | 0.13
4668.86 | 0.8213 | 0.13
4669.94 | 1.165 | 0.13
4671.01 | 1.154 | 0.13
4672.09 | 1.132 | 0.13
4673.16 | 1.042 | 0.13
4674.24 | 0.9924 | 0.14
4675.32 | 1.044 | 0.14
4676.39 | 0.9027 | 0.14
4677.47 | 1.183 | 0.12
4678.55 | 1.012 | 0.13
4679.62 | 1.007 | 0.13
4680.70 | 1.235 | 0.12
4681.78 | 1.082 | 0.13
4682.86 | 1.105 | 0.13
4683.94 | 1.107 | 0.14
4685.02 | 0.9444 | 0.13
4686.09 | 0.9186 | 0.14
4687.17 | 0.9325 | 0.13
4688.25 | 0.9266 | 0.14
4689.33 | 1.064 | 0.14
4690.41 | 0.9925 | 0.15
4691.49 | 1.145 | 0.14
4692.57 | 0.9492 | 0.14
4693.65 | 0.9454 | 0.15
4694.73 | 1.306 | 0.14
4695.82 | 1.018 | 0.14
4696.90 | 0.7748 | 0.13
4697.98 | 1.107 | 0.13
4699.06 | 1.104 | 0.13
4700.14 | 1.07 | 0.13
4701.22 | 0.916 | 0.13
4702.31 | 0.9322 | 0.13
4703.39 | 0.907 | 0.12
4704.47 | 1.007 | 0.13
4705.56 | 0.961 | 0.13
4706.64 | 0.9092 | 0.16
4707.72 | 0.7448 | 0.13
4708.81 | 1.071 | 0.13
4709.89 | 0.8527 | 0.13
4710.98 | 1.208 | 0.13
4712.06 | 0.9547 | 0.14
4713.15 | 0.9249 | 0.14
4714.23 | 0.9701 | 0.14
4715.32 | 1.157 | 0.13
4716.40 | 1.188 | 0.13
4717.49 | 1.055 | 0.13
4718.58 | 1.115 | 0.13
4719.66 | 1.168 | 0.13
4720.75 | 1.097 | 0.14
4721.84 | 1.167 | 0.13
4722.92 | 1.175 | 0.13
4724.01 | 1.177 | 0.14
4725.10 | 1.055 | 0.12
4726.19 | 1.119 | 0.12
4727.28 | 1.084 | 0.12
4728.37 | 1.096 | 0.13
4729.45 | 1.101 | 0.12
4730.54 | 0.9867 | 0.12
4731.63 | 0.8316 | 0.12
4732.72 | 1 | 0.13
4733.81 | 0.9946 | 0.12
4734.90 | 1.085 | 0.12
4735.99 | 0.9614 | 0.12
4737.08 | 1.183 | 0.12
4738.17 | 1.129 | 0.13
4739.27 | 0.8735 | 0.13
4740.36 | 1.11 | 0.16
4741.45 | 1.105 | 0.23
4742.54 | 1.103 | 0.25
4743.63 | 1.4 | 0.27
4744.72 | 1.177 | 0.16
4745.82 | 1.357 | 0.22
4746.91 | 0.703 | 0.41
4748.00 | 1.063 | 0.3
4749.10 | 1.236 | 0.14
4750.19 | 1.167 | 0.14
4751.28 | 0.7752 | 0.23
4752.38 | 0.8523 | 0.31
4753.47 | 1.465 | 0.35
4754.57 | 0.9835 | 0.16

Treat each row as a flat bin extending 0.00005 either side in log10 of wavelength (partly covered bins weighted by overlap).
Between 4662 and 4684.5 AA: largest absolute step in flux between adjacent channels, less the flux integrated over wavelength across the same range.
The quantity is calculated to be -23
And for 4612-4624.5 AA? -15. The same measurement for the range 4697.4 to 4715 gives -17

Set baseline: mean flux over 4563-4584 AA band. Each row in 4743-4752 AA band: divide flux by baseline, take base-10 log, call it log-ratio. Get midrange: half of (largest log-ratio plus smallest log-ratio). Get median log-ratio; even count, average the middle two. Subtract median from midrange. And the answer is -0.07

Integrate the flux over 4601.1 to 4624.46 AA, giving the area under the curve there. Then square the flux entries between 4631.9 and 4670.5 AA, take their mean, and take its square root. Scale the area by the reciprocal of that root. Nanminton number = 25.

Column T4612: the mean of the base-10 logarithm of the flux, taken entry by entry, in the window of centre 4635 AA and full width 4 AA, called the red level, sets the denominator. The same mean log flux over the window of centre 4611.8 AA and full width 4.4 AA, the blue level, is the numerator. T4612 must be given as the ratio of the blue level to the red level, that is 0.8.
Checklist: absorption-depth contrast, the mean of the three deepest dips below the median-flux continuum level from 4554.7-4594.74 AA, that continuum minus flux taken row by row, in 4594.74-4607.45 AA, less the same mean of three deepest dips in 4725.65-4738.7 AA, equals -0.021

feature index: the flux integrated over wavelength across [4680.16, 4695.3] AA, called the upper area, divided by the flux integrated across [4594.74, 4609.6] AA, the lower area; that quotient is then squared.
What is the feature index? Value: 0.91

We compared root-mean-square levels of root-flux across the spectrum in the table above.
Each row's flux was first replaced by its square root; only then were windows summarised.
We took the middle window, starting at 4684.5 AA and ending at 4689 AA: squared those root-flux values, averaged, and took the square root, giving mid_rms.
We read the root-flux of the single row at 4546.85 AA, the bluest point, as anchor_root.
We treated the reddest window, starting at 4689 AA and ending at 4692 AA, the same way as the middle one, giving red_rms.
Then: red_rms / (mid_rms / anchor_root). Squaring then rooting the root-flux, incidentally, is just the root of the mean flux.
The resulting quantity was 1.18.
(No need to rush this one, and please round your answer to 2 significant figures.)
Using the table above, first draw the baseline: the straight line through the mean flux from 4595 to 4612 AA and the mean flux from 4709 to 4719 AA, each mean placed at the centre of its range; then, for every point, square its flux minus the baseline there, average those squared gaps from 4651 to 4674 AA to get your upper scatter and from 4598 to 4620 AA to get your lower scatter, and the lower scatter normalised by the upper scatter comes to 1.3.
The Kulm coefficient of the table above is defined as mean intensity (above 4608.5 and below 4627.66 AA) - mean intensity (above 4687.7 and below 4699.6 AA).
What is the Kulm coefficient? 0.14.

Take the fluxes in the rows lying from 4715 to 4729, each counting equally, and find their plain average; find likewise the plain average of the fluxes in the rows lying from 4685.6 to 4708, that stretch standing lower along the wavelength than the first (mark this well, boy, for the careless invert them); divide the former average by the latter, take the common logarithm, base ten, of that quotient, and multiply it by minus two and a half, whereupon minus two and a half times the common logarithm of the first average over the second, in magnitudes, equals -0.15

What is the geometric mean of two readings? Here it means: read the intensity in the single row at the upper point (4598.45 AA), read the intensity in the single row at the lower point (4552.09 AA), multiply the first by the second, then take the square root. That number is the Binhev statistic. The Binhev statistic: 1.08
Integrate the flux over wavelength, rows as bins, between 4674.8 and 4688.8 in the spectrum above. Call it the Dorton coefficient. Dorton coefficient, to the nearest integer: 14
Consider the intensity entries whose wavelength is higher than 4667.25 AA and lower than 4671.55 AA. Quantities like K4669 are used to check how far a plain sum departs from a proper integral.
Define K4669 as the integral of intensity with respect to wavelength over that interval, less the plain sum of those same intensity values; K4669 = 0.32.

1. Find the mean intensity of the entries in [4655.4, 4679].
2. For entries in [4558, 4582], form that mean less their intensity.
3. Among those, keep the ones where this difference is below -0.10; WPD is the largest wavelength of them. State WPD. 4578.37 AA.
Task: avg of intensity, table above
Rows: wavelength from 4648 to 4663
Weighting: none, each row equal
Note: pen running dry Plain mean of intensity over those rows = 1.071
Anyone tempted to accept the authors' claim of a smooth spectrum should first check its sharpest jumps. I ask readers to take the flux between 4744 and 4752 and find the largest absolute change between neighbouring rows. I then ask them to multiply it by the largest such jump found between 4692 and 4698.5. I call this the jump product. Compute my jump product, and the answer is 0.24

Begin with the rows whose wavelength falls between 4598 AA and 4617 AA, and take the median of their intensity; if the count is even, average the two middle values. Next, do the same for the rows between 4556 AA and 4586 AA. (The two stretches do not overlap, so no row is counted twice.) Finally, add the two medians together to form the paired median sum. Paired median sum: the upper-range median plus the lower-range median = 2.19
